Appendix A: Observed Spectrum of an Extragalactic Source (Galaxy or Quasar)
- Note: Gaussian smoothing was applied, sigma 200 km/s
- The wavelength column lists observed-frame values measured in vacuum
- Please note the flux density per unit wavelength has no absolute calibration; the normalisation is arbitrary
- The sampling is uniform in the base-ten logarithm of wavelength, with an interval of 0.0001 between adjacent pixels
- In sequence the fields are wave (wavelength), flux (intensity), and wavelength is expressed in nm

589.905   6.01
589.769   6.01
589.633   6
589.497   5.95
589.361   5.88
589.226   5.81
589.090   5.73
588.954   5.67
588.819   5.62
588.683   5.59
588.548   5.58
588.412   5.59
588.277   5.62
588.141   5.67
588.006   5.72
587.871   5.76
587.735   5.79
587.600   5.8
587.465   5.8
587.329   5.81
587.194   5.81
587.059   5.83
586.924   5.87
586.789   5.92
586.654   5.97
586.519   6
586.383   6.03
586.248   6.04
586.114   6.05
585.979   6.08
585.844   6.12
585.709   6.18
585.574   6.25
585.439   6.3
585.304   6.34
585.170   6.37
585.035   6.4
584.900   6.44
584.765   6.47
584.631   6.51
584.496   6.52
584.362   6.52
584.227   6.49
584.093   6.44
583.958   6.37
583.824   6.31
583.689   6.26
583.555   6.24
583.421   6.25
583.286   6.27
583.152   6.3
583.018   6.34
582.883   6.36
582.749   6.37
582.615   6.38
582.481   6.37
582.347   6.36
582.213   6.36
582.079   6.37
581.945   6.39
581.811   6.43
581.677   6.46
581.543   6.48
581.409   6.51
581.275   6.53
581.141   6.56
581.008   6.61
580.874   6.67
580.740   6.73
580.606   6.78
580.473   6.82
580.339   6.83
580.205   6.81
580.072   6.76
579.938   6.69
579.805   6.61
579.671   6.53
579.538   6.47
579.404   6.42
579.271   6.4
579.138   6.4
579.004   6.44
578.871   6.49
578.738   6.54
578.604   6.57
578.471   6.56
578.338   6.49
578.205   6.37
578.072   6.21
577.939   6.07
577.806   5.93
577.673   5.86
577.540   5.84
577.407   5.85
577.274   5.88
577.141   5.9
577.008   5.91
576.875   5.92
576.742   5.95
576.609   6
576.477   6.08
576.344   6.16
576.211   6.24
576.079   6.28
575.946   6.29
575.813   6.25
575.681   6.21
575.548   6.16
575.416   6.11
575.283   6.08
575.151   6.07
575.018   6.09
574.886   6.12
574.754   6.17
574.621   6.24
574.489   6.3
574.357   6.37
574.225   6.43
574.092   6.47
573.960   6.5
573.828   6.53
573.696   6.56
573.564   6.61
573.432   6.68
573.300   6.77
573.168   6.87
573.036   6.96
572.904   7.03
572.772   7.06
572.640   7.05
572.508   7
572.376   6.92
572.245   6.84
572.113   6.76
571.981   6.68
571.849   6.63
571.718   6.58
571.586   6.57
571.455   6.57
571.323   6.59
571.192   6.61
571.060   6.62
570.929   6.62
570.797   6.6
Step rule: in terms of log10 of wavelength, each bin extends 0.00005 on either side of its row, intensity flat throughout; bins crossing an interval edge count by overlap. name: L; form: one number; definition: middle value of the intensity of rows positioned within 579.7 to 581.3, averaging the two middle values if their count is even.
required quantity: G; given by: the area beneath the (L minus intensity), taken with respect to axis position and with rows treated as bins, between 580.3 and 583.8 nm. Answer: 0.9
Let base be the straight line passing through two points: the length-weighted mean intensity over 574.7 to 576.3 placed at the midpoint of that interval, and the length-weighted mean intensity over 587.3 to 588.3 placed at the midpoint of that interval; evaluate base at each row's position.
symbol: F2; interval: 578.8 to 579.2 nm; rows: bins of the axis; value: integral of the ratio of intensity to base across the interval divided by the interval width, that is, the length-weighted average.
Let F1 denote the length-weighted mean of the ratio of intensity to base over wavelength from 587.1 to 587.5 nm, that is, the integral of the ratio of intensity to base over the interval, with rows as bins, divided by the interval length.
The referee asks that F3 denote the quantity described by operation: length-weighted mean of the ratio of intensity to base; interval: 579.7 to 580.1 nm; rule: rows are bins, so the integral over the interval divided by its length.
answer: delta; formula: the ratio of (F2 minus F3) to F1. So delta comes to -0.041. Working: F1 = 1.01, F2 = 1.06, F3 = 1.11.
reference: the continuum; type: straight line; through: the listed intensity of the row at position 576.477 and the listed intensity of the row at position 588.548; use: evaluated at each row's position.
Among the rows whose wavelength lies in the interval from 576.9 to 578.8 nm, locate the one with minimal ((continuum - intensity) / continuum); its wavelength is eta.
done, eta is 578.604 nm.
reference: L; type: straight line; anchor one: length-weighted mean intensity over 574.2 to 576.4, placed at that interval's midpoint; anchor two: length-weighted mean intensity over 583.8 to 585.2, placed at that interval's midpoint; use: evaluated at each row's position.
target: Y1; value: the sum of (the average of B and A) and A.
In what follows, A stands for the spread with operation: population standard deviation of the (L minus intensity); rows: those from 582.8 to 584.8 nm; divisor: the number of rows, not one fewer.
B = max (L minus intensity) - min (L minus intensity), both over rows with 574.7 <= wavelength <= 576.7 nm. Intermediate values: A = 0.09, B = 0.31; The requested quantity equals 0.3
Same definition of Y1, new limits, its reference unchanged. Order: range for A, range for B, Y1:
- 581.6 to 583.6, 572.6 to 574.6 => 0.5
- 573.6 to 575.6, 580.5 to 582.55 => 0.5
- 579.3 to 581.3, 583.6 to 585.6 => 0.3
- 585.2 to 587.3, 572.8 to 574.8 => 0.7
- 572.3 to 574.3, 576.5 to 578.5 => 0.7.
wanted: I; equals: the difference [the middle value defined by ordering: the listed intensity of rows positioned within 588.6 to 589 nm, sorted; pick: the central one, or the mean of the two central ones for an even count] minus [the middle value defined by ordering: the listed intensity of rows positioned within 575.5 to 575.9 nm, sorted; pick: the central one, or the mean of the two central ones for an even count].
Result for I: -0.59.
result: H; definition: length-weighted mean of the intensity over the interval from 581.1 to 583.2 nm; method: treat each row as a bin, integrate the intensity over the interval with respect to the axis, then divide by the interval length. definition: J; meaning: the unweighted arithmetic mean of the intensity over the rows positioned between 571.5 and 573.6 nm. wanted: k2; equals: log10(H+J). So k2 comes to 1.12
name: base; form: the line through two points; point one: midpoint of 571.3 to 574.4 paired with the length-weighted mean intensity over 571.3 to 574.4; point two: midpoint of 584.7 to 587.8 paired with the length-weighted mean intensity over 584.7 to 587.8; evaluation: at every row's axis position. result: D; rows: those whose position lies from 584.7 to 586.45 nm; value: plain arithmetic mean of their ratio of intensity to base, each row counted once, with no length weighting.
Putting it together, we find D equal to 1.02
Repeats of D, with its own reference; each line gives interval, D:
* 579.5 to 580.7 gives 1.05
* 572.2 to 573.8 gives 1.02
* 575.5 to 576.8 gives 0.94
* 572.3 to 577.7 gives 0.96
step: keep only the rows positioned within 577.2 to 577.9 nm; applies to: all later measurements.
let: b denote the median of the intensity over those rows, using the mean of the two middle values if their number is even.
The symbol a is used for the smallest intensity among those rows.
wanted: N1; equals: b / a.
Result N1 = 1.00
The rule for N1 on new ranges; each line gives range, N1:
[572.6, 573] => 1.00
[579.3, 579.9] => 1.01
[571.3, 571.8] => 1.00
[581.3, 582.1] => 1.01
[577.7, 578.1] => 1.02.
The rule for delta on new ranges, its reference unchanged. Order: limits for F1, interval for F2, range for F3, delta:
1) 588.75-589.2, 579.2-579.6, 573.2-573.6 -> -0.009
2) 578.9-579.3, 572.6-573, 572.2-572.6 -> 0.017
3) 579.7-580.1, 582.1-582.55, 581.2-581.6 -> -0.015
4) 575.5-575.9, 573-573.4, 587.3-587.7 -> 0.086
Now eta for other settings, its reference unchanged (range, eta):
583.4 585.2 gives 584.496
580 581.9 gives 580.339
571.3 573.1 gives 572.772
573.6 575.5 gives 573.696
